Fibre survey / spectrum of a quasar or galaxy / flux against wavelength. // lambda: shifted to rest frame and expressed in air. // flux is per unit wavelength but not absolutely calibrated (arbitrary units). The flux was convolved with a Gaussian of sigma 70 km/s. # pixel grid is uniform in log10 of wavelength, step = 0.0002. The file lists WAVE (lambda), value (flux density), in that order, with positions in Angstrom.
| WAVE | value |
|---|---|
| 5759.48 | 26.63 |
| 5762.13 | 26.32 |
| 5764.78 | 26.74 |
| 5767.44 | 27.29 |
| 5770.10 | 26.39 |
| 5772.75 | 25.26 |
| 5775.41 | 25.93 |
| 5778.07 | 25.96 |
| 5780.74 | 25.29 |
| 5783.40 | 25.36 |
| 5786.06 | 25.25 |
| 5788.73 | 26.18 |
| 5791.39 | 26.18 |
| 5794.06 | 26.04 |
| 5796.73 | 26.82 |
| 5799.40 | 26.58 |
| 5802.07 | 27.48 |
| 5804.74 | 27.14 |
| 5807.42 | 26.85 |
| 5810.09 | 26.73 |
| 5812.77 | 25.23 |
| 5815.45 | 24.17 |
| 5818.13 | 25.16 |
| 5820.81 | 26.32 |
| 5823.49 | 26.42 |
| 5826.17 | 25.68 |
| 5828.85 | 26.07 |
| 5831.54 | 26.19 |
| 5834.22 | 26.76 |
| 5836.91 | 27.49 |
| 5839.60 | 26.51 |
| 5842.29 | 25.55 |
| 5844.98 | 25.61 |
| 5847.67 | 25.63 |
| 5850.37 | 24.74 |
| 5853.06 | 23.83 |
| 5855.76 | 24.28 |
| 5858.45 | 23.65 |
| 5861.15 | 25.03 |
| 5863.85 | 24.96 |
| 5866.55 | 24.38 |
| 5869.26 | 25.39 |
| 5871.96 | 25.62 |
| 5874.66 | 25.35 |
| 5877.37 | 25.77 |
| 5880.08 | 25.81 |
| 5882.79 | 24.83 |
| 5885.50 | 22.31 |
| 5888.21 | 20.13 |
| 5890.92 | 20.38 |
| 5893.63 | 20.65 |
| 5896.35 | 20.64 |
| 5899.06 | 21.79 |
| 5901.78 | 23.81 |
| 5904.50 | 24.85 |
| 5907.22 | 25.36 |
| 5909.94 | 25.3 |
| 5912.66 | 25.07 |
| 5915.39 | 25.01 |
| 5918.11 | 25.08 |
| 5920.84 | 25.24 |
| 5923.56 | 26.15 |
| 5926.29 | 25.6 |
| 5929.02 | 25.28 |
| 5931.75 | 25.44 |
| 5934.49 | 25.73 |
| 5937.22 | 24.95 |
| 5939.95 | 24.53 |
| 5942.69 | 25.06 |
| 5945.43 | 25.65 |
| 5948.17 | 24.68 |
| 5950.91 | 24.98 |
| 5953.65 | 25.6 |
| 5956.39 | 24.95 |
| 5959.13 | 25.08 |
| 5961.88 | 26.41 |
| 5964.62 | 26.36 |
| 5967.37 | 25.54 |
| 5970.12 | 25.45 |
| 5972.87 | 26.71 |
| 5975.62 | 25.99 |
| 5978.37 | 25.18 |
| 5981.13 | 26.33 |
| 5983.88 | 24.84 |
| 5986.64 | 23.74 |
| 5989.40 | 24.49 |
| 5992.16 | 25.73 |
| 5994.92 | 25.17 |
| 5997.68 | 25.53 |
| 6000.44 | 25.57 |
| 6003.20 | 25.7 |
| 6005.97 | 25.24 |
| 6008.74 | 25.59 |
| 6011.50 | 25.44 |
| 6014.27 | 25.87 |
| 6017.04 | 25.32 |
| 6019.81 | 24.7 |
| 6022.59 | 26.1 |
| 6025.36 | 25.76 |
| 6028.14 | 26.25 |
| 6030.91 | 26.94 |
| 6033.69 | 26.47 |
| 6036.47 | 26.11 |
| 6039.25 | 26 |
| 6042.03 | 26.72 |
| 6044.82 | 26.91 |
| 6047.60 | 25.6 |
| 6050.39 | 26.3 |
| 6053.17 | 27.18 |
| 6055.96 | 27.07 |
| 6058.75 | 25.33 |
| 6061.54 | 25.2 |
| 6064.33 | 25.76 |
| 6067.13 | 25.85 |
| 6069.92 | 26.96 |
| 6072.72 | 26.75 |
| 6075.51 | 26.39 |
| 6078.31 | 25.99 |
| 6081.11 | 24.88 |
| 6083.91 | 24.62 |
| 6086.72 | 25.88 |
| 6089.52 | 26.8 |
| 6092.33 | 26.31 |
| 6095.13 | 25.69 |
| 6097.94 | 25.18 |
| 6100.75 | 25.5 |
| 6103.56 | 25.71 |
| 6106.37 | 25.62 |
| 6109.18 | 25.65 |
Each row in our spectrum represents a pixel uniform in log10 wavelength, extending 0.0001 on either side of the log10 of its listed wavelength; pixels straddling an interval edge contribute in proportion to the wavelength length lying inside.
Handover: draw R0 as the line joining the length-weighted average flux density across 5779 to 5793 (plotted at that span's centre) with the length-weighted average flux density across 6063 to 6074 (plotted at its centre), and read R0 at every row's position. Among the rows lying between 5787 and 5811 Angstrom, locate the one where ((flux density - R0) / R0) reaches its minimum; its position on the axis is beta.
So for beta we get 5794.06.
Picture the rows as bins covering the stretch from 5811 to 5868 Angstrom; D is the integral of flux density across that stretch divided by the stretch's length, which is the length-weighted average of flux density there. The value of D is 25.4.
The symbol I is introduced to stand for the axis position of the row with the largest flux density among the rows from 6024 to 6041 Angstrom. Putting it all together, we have 6030.91 Angstrom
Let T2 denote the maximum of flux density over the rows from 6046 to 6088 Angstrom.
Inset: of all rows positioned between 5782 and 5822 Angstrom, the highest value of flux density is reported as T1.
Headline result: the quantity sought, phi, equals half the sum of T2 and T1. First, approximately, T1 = 27.48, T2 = 27.18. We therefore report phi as 27.3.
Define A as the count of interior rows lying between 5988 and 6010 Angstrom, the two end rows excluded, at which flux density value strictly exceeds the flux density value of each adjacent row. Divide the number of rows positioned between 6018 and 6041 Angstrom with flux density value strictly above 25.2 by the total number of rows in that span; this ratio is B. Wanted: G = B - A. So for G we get -1.1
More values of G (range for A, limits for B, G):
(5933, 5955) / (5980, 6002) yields -0.5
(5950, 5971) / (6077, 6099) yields -1.4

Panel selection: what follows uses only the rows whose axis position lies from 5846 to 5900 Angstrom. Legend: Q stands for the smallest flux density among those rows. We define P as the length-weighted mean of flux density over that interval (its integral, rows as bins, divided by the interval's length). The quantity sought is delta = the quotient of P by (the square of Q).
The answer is 0.059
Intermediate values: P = 23.8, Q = 20.13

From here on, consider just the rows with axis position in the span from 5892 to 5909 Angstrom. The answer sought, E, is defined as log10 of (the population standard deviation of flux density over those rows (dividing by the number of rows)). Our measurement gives 0.28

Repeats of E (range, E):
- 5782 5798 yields -0.27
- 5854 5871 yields -0.24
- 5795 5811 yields -0.53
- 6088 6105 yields -0.27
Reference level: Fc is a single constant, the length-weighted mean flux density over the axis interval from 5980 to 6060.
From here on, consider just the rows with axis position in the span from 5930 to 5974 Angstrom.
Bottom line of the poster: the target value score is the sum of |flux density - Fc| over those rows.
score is 10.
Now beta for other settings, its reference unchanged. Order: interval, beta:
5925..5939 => 5937.22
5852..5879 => 5858.45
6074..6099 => 6083.91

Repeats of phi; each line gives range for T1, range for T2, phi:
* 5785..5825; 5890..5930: 26.8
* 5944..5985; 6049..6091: 26.9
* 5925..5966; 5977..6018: 26.4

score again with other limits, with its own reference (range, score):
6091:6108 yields 2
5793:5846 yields 16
